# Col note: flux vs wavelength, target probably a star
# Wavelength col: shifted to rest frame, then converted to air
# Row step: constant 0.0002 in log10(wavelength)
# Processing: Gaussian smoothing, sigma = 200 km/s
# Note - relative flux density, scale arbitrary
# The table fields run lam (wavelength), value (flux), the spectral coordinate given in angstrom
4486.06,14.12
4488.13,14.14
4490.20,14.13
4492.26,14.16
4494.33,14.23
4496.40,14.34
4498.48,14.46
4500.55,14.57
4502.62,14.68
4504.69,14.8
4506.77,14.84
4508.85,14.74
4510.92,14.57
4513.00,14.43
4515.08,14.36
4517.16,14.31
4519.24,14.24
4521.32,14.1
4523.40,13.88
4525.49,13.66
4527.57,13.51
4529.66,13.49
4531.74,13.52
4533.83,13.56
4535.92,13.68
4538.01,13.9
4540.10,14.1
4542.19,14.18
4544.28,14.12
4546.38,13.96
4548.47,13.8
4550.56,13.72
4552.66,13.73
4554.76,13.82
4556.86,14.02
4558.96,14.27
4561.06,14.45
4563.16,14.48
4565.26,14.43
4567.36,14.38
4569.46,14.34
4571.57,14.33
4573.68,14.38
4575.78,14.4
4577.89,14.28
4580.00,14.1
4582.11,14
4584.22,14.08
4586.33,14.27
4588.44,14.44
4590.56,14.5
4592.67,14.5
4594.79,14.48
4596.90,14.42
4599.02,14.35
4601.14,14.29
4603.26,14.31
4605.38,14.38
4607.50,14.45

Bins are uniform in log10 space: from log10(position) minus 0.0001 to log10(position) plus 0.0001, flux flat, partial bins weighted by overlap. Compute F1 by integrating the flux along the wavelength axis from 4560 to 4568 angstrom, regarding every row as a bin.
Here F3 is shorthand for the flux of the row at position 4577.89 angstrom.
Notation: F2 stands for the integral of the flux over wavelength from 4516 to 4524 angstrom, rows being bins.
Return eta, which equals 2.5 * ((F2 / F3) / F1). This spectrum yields 0.17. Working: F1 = 116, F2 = 113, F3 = 14.28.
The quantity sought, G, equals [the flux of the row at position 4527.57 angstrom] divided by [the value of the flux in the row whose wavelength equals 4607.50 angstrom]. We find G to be 0.93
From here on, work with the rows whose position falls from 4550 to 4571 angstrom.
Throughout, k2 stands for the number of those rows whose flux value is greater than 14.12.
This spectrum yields 6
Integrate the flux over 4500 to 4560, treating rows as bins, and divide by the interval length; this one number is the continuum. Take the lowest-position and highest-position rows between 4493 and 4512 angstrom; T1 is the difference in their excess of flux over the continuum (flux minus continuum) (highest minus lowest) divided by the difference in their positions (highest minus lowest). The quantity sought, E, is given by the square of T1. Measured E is 0.0004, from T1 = 0.020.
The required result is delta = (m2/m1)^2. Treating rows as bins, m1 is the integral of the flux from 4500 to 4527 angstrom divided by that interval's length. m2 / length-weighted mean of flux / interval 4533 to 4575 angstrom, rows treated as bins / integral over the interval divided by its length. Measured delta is 0.96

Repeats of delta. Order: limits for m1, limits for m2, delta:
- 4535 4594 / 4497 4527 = 1.03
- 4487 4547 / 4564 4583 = 1.02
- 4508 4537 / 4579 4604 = 1.05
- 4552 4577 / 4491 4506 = 1.03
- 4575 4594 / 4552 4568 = 0.99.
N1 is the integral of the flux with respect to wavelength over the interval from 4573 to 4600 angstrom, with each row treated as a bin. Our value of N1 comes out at 387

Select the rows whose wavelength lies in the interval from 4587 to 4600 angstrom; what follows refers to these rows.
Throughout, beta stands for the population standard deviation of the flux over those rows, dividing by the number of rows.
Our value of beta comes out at 0.05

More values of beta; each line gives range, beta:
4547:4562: 0.27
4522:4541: 0.20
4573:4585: 0.15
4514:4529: 0.31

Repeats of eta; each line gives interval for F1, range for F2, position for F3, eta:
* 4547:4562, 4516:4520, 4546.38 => 0.05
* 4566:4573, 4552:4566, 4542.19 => 0.35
